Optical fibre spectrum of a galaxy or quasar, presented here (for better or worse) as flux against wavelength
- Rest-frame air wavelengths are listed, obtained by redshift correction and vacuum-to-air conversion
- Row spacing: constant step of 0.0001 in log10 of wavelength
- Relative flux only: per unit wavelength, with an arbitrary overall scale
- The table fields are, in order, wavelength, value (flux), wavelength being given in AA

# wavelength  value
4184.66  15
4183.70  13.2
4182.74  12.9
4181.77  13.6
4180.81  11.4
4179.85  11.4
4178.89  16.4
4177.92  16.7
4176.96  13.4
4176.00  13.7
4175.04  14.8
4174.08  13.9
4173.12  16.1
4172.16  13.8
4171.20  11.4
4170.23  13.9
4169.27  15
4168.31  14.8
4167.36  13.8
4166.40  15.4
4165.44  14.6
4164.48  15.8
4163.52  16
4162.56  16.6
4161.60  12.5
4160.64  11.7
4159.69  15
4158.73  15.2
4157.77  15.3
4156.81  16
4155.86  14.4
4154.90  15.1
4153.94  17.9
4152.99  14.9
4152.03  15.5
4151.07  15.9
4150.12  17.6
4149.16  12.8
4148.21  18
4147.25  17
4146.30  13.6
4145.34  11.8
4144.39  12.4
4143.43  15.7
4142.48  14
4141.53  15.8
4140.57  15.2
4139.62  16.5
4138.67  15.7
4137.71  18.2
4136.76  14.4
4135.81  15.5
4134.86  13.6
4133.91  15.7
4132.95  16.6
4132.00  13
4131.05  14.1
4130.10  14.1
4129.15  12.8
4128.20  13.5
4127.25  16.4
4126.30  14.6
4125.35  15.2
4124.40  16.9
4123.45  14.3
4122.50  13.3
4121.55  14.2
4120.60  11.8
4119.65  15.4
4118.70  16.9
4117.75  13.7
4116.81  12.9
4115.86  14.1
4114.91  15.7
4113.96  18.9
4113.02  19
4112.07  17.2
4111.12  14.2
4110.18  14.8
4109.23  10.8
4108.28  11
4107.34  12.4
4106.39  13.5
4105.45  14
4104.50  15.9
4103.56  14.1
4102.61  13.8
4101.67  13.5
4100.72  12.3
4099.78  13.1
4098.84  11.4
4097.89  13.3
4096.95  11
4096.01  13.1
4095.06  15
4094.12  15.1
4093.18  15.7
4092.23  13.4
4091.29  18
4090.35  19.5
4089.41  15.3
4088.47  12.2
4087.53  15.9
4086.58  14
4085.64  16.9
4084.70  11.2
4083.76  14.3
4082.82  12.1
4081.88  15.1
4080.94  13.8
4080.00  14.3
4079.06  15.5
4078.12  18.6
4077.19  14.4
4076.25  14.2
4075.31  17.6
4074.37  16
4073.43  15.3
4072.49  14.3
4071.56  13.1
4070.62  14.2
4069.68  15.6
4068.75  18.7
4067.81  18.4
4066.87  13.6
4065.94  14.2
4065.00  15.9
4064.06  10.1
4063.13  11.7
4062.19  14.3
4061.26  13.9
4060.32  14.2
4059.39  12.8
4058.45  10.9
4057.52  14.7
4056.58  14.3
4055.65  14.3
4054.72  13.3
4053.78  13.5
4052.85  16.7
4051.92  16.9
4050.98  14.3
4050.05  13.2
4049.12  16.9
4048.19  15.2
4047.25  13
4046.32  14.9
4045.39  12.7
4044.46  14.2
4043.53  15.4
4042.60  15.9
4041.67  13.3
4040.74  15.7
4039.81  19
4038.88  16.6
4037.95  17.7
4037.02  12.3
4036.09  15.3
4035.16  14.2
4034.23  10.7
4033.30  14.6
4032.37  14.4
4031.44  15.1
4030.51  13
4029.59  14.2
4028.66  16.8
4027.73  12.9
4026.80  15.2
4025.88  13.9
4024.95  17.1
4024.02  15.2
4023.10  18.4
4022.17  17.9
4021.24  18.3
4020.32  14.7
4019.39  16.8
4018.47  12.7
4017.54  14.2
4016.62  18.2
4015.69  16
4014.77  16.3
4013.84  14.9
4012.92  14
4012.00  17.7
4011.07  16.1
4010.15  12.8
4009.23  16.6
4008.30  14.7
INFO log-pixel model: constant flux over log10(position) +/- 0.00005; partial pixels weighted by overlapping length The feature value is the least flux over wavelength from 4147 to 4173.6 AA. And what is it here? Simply 11.4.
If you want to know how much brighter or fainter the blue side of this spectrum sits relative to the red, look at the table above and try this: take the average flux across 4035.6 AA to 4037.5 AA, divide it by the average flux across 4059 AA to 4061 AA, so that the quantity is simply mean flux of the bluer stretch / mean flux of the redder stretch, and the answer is 1.02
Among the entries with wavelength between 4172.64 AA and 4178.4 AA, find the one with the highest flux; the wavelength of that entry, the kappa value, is 4177.92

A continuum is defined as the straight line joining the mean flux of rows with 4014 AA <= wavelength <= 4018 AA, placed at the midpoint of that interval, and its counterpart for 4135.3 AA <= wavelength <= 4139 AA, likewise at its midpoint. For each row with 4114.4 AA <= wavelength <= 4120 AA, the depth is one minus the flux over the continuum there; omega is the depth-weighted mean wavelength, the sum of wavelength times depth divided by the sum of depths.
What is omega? 4116.8 AA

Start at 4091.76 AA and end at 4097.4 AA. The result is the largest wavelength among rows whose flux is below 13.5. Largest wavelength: 4096.95 AA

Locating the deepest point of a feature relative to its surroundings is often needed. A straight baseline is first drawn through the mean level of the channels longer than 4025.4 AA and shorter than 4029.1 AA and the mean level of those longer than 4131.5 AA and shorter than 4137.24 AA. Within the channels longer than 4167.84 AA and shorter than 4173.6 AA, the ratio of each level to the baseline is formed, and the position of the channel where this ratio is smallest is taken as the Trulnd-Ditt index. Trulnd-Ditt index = 4171.20 AA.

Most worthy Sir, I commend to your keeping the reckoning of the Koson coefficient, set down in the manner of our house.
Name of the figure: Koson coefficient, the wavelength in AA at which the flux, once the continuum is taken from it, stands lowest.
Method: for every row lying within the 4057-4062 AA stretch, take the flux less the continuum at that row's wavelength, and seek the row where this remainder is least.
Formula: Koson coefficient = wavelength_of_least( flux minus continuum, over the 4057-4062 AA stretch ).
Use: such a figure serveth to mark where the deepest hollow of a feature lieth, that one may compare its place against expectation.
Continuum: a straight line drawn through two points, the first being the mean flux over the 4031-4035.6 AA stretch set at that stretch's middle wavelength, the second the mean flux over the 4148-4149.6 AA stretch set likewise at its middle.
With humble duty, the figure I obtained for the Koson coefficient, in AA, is 4058.45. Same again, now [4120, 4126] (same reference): 4120.60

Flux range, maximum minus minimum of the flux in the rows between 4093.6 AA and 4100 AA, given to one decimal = 4.1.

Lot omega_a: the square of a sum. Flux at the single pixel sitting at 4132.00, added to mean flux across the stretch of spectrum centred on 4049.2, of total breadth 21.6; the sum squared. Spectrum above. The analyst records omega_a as 766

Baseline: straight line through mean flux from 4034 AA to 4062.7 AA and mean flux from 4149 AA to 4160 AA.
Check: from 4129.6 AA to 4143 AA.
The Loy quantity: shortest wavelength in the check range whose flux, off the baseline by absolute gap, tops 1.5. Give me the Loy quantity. 4132.00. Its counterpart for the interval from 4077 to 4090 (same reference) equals 4078.12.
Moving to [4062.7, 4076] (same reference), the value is 4063.13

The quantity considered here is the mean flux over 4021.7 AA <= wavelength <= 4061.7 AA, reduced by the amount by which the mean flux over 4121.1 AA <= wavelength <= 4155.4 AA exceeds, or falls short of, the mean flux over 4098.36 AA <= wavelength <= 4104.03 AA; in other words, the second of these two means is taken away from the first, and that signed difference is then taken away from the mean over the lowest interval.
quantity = 12.7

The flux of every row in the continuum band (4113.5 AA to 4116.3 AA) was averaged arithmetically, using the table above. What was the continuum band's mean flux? 16.2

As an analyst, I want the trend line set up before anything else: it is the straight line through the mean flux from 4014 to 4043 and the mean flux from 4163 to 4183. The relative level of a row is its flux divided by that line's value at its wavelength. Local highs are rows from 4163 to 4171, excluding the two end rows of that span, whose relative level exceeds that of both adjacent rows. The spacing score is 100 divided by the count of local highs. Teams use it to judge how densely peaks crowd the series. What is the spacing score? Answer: 50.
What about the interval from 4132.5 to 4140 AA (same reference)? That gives 50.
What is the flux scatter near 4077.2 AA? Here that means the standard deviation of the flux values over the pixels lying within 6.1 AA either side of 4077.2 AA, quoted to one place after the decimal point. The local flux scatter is 1.7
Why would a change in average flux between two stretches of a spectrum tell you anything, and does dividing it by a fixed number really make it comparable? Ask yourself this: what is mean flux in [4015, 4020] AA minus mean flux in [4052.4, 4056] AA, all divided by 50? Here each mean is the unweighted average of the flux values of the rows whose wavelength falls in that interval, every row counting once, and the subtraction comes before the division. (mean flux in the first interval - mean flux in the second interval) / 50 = 0.023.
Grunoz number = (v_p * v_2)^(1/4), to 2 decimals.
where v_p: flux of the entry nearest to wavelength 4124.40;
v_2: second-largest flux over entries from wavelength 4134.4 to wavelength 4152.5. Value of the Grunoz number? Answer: 4.18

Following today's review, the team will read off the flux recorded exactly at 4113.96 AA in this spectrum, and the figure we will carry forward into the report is 18.9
